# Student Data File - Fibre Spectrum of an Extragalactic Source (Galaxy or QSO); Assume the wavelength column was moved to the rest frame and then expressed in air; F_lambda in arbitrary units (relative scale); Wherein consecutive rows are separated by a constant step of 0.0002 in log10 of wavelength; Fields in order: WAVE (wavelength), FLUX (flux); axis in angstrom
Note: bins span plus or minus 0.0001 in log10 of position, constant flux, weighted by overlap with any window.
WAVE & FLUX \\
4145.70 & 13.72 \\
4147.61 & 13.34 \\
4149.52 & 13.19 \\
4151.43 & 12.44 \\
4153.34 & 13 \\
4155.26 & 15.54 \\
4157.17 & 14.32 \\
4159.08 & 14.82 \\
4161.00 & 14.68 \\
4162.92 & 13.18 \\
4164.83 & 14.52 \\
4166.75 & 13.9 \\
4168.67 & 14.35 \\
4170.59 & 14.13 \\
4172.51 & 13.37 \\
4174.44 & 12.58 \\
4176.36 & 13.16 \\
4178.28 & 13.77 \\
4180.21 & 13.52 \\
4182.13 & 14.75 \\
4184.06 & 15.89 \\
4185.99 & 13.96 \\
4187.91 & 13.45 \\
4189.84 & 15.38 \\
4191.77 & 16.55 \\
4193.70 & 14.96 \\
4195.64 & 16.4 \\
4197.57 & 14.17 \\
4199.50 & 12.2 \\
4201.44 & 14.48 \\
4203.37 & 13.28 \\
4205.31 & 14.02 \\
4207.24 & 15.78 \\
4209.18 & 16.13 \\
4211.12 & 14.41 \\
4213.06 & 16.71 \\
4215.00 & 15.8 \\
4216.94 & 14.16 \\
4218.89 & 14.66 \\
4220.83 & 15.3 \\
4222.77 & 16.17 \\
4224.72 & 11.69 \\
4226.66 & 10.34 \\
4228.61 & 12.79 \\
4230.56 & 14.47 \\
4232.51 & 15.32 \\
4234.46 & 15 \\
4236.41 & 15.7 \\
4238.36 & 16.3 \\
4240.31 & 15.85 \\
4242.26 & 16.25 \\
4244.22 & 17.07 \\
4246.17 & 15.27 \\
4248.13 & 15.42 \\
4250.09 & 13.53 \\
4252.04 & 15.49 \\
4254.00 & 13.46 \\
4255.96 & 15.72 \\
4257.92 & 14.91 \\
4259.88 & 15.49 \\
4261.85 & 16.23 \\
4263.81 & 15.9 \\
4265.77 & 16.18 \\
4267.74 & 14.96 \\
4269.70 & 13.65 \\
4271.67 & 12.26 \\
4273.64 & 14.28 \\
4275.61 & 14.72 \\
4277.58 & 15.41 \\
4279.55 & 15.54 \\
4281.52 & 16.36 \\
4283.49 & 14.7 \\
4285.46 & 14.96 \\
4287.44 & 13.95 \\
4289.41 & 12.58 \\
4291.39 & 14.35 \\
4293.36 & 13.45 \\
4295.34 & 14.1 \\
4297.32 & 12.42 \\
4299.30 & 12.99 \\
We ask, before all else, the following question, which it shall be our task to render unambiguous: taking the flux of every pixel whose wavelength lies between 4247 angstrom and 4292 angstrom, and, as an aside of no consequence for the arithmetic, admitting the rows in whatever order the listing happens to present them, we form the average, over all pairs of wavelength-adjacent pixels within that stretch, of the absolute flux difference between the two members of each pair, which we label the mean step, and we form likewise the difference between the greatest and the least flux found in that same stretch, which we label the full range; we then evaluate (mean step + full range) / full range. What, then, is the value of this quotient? 1.28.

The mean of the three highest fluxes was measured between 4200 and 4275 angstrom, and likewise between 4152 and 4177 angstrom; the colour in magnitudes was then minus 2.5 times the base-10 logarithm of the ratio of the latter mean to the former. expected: 0.12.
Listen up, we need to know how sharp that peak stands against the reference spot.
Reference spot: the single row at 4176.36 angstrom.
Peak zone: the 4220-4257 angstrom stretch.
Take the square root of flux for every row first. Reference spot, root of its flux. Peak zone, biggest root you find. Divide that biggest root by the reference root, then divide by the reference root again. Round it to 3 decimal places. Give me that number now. 0.314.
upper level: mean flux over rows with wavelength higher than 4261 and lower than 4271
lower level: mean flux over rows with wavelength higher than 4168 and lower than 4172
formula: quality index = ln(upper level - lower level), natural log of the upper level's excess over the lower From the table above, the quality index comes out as 0.1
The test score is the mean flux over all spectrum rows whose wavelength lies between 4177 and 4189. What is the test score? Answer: 14.2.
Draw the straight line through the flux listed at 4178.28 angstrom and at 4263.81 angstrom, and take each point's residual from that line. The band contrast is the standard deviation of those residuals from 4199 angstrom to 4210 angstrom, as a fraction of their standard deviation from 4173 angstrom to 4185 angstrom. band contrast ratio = 1.3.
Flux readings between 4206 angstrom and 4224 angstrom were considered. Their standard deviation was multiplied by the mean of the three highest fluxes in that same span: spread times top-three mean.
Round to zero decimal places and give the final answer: 14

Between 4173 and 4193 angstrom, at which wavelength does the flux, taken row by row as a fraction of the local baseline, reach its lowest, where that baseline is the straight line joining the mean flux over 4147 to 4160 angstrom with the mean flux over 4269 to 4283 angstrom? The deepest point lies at 4174.44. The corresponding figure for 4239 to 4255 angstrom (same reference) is 4254.00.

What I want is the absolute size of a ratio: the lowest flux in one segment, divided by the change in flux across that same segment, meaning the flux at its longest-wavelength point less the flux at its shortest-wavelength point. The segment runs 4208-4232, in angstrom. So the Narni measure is 6.2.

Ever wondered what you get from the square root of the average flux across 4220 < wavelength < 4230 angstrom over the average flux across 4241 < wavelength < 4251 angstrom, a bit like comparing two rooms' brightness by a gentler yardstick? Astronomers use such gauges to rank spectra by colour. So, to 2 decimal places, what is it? 0.92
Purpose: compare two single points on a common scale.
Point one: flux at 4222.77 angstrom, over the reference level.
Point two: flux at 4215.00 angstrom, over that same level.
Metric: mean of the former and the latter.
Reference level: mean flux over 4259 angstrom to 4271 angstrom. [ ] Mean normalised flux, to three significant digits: 1.04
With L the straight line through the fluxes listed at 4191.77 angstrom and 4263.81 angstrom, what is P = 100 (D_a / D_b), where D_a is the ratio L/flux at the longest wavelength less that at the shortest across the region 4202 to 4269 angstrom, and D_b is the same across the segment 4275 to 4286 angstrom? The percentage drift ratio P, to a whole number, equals 768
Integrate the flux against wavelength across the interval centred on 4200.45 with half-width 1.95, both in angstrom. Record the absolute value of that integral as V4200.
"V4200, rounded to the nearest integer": 52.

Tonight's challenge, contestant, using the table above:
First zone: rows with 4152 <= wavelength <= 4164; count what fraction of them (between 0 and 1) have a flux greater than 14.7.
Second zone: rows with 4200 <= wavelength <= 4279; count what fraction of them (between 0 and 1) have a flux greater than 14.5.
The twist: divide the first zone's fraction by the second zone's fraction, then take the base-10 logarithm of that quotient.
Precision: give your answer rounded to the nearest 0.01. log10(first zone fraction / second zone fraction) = -0.29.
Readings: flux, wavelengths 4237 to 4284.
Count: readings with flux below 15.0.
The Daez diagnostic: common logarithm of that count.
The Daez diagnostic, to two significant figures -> 0.95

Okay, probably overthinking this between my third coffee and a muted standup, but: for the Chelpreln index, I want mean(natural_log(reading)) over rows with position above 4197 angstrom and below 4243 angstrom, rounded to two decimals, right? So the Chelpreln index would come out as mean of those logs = 2.68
